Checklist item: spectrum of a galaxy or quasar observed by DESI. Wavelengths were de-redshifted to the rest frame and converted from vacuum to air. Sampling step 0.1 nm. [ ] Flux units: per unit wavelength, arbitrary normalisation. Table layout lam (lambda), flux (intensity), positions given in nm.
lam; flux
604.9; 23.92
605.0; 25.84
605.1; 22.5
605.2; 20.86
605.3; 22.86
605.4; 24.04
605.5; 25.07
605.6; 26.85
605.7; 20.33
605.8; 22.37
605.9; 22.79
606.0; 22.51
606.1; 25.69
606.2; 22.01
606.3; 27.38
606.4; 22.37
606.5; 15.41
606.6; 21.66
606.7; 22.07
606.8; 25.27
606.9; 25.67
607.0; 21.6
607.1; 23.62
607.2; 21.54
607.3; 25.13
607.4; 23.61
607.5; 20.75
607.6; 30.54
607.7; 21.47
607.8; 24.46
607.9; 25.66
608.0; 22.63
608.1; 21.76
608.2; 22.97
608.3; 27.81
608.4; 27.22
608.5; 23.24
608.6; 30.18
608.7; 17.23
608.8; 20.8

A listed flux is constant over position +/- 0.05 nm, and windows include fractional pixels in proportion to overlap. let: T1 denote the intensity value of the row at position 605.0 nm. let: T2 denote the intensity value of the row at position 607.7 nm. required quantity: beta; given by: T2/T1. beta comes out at 0.83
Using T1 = 25.84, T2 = 21.47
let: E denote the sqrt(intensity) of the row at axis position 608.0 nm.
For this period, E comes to 4.76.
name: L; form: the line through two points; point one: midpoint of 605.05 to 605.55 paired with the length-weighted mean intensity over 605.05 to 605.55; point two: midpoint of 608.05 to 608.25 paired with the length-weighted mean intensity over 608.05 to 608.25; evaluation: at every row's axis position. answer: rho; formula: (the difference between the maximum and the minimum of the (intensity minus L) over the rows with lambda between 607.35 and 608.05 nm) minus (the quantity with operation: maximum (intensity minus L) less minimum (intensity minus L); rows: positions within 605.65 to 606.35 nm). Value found 2.6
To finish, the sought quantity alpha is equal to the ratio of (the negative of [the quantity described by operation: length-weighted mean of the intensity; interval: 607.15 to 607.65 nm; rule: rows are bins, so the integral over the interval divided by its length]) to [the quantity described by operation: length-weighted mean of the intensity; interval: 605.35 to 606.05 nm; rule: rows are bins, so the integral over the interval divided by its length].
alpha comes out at -1.04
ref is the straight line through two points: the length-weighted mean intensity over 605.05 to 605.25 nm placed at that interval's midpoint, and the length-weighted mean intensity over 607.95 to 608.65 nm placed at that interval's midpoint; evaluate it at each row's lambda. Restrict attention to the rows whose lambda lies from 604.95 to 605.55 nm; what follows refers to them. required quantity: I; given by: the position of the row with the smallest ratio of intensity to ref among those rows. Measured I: 605.2 nm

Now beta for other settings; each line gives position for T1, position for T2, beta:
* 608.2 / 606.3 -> 1.19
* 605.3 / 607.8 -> 1.07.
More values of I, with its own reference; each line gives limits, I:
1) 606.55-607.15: 607.0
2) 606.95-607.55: 607.5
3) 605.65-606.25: 605.7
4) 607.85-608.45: 608.1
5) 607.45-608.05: 607.5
